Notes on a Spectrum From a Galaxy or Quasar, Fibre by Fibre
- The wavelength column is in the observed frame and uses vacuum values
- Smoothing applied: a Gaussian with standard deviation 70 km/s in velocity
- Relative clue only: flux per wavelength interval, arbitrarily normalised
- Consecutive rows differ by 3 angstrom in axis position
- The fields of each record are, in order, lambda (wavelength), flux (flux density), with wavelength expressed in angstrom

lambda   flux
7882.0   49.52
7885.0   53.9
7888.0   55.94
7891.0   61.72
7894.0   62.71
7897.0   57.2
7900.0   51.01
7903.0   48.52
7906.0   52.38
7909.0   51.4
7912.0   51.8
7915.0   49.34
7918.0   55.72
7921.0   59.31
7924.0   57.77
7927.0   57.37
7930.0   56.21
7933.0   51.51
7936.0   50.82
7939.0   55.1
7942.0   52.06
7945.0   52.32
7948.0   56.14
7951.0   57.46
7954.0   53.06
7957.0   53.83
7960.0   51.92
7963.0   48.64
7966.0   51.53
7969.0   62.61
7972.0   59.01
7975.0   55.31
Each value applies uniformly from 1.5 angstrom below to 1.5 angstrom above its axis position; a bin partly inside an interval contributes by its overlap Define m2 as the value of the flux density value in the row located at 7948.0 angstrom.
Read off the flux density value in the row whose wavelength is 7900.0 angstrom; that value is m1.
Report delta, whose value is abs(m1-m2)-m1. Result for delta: -45.9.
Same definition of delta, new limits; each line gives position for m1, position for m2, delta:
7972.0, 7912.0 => -51.8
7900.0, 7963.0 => -48.6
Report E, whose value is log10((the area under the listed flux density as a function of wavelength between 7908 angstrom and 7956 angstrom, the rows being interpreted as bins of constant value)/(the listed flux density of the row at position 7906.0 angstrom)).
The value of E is 1.70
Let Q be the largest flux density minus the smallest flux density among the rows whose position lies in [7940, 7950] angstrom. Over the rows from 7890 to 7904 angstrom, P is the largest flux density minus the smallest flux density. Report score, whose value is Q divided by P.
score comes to 0.3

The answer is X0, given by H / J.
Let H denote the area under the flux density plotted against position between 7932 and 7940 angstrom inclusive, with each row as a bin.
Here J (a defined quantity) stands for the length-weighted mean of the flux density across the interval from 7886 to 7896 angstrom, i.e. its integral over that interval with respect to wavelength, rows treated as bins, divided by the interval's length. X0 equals 7.0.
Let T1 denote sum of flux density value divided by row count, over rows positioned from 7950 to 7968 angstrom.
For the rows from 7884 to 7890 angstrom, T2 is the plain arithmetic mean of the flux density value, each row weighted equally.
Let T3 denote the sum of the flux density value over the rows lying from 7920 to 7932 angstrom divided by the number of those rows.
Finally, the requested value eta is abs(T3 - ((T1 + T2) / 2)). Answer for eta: 4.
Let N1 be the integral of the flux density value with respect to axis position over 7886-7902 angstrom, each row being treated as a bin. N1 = 917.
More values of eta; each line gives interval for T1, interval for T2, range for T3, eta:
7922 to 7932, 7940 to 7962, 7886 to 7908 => 0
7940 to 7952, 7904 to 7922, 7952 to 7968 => 2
